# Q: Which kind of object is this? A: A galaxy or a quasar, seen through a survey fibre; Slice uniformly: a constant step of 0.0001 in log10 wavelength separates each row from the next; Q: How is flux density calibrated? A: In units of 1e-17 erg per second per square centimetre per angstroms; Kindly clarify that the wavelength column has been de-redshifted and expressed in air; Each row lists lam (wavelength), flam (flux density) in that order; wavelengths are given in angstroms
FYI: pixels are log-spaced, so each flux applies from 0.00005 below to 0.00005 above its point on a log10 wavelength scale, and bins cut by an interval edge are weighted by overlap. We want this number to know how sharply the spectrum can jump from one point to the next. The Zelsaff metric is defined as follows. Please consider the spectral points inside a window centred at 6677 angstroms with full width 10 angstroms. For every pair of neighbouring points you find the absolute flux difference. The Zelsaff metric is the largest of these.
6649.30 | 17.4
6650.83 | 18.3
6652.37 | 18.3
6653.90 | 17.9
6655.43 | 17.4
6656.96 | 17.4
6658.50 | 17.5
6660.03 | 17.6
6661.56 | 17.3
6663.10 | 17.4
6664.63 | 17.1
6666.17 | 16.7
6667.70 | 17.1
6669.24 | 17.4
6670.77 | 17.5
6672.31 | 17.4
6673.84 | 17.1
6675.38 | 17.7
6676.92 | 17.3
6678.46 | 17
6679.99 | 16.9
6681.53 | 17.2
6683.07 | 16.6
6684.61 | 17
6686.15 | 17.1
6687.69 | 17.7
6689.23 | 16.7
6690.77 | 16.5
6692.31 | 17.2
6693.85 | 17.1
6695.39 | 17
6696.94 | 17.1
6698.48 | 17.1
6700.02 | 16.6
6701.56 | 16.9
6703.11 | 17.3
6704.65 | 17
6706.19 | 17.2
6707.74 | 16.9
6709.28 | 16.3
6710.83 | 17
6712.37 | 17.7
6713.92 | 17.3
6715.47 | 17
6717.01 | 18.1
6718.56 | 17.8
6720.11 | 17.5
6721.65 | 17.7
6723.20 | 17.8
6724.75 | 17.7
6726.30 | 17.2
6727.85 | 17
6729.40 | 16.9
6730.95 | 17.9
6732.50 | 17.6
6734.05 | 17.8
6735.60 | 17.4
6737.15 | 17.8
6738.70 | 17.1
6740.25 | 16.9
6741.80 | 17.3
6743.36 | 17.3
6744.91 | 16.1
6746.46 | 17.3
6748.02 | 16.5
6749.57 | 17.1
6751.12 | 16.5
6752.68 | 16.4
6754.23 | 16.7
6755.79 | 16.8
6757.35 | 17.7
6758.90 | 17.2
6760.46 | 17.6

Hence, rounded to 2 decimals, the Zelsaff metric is 0.60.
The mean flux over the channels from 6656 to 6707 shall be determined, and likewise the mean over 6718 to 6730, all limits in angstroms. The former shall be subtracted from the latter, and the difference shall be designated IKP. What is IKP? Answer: 0.31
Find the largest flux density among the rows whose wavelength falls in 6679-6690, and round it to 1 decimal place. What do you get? 17.7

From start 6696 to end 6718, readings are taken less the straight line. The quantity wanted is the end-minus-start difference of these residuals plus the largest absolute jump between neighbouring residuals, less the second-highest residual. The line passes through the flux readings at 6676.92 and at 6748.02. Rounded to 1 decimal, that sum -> 1.5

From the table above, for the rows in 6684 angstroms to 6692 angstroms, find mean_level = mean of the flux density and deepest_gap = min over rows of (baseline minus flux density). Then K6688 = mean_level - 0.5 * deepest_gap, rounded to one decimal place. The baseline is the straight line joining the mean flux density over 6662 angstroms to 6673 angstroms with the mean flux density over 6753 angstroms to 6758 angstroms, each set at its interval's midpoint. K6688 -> 17.3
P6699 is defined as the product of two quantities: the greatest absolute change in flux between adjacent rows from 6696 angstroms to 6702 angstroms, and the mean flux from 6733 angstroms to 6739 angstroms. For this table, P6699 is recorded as 8.8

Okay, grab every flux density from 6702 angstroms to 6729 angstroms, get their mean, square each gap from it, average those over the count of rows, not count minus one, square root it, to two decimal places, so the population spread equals 0.43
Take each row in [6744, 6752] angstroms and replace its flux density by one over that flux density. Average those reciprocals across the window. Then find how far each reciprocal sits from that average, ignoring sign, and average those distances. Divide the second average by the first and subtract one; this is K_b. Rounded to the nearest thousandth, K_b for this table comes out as -0.976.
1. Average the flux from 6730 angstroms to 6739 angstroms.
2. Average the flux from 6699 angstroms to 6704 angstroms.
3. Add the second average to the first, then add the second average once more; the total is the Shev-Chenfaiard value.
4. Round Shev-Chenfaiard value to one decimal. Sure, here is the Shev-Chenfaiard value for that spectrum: 51.5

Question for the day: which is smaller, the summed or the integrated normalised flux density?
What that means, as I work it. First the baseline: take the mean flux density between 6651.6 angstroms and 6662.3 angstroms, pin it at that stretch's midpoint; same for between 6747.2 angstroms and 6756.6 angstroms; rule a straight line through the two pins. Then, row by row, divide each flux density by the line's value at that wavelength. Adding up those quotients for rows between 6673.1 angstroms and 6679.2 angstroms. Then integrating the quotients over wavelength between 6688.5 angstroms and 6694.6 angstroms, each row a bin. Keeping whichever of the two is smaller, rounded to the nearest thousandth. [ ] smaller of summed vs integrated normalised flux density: 3.963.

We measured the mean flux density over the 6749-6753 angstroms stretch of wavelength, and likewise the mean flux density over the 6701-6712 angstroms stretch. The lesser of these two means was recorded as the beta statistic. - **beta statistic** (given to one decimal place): 16.7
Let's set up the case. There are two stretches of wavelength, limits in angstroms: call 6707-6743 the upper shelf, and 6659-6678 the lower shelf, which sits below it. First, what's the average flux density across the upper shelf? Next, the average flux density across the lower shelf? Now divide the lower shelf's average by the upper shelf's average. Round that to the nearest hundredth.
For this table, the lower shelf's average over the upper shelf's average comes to 1.00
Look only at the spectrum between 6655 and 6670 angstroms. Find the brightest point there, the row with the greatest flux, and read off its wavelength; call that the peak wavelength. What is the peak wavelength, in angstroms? 6660.03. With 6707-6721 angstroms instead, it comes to 6717.01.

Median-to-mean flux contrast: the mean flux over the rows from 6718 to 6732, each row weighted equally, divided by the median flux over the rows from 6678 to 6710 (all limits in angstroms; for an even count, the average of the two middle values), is 1.03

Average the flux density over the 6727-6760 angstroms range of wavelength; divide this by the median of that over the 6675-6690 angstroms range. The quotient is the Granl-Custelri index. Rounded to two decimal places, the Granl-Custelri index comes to 1.00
